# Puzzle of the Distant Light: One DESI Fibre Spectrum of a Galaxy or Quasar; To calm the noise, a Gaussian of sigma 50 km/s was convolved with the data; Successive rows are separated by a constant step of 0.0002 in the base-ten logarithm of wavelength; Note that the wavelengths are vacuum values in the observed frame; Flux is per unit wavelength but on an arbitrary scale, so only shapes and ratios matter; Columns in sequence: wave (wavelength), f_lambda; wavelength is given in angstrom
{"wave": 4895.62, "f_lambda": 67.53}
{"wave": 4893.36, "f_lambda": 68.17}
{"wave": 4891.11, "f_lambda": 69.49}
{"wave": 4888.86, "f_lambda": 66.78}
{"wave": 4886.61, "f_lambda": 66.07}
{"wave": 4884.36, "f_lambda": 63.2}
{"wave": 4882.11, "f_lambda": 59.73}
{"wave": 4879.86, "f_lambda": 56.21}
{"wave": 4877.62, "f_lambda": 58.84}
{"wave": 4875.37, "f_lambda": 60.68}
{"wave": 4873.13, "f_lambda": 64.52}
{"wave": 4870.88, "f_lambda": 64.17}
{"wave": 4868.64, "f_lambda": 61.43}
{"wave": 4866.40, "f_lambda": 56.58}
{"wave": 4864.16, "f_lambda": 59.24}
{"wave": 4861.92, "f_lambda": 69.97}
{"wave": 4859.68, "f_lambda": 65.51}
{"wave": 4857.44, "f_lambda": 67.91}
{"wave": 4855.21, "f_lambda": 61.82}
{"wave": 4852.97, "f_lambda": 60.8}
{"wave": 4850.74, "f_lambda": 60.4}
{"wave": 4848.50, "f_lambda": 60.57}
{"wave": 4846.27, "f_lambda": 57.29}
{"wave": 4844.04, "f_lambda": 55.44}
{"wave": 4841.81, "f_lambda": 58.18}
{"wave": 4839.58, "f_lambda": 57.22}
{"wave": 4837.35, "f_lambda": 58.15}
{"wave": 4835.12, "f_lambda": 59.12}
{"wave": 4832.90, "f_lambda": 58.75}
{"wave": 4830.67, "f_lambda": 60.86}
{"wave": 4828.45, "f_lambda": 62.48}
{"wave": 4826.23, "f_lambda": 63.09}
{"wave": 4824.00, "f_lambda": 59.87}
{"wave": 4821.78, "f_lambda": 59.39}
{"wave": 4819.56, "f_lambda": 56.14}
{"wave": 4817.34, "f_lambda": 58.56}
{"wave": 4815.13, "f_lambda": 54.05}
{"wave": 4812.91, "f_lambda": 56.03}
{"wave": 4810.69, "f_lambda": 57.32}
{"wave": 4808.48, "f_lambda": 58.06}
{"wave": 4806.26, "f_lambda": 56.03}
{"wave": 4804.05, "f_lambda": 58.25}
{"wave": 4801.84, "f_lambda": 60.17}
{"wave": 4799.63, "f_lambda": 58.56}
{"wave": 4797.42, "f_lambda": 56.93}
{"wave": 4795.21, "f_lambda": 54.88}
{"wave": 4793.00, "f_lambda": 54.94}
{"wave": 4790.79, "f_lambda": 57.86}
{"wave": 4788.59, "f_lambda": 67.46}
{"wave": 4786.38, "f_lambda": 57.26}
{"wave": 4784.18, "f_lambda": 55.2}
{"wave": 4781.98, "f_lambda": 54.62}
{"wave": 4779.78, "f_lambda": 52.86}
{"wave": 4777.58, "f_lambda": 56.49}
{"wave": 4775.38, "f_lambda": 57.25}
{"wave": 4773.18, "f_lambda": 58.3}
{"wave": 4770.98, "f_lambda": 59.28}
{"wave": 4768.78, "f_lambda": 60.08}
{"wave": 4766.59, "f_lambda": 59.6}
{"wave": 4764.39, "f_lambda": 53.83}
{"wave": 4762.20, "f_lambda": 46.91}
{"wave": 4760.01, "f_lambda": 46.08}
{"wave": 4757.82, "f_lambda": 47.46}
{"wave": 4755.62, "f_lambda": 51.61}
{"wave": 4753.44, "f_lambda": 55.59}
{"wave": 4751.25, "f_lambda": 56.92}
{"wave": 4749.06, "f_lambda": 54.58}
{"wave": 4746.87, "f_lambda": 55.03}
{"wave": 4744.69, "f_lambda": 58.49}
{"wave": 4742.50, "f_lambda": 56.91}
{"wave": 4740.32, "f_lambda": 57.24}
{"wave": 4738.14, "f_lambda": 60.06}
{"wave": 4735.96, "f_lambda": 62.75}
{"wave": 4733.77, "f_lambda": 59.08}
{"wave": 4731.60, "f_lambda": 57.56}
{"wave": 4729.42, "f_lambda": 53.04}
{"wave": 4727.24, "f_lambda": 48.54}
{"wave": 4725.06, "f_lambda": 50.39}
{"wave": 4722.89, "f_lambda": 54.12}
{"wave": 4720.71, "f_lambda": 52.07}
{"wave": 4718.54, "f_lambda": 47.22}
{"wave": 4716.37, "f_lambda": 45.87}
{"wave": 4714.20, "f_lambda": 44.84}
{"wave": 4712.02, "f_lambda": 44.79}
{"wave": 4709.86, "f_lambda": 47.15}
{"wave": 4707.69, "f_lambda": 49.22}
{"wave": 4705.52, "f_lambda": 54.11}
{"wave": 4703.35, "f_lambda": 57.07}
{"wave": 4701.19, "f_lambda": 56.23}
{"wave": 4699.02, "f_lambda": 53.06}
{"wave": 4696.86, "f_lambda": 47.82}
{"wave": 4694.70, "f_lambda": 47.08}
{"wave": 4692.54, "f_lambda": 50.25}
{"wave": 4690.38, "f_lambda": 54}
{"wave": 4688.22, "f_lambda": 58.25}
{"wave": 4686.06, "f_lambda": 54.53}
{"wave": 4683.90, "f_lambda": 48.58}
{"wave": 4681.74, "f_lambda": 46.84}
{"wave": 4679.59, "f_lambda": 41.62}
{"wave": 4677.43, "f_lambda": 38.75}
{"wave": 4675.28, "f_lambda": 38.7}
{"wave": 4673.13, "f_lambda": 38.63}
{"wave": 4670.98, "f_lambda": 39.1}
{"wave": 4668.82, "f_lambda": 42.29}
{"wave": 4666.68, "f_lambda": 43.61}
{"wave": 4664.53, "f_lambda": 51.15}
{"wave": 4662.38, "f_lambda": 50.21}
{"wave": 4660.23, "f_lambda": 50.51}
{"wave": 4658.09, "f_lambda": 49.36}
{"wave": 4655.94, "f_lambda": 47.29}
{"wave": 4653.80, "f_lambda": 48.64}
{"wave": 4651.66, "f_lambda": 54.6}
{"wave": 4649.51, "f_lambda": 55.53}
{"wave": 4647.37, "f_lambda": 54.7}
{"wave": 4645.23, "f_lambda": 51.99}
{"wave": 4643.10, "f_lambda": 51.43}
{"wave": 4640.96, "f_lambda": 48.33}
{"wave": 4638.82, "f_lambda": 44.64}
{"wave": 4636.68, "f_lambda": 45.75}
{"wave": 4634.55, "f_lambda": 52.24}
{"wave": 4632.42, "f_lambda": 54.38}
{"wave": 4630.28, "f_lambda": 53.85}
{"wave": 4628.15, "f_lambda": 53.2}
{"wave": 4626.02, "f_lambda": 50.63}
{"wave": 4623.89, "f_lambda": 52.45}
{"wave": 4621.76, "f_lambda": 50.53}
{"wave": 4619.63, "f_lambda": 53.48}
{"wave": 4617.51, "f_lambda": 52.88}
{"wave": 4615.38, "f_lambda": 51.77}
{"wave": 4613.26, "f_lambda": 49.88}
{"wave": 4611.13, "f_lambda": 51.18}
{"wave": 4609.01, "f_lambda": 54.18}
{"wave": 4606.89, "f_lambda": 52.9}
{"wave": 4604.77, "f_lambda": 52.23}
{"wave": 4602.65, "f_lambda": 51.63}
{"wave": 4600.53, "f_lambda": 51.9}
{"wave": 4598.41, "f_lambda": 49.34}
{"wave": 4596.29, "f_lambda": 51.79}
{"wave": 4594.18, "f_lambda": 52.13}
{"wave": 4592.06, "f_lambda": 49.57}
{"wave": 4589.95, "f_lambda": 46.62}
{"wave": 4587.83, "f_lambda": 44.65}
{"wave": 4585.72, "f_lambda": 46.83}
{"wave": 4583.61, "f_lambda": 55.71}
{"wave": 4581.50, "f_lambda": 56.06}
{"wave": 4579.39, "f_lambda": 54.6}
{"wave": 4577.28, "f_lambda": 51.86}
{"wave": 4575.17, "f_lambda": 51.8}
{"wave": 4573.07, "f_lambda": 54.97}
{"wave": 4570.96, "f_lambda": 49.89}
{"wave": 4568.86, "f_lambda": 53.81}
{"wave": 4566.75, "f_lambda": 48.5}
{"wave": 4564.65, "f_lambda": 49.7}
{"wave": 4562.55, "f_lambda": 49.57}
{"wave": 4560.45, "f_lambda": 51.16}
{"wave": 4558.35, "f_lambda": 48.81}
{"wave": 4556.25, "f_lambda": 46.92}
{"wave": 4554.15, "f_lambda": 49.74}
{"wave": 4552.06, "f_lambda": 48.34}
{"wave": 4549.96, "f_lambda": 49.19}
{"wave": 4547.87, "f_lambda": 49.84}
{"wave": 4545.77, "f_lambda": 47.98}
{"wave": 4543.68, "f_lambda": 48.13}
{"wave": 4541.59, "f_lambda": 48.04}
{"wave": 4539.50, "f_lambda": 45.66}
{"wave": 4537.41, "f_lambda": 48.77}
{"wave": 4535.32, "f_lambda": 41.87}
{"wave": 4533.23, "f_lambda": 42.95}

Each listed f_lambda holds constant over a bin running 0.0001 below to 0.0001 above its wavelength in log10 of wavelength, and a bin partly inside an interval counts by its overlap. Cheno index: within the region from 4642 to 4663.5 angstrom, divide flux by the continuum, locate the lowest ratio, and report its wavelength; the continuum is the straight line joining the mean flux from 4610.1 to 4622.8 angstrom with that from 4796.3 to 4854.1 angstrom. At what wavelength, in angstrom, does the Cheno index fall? 4655.94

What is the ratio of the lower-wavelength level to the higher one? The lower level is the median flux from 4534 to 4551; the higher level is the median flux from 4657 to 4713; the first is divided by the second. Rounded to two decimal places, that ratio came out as 0.98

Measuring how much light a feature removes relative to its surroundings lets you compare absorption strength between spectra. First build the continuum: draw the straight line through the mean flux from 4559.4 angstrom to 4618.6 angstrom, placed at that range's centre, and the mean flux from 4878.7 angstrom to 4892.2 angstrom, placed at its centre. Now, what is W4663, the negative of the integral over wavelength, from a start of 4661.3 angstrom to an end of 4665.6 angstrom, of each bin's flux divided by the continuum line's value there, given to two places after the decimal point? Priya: -4.00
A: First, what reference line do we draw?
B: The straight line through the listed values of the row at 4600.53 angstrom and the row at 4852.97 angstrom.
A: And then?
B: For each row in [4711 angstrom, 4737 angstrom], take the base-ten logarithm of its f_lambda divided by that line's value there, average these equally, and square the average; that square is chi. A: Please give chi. 0.0015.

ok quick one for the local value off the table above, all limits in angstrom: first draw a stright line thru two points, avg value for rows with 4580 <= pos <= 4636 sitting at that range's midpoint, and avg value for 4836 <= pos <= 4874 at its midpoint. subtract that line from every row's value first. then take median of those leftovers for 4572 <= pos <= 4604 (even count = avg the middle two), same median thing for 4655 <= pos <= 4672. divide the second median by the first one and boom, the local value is -8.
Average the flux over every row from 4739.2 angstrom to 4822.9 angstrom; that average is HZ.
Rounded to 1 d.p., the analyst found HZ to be 56.2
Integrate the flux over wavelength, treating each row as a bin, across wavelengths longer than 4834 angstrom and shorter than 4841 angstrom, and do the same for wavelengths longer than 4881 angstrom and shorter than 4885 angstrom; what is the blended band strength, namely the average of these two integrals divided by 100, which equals 3.3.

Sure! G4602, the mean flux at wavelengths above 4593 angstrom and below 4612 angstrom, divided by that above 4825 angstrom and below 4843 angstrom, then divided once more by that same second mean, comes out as 0.0146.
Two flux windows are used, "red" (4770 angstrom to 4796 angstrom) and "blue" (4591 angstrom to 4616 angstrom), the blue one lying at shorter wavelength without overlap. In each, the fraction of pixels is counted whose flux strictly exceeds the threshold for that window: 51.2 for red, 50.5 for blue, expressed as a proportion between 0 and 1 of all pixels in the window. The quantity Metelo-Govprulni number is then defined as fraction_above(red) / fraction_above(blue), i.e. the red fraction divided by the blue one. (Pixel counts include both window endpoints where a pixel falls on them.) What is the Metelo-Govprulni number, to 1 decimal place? 1.3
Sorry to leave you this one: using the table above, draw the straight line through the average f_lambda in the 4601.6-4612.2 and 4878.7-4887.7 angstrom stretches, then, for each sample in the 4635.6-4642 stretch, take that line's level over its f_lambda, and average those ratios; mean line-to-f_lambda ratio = 1.16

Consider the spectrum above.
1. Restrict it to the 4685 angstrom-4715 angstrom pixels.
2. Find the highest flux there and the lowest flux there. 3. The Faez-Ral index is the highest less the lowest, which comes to 13.5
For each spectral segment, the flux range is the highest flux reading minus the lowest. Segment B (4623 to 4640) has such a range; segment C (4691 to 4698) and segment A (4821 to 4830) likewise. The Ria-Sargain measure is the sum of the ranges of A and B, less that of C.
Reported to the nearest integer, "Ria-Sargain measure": 10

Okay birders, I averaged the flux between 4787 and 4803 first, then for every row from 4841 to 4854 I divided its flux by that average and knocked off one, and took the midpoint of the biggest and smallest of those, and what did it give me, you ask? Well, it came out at -0.01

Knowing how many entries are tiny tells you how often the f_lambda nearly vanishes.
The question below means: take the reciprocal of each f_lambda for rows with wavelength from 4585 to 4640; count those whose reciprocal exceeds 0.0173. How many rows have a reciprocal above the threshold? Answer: 26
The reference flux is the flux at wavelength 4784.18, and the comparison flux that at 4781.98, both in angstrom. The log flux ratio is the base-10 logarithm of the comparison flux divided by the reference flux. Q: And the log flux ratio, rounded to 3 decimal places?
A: -0.005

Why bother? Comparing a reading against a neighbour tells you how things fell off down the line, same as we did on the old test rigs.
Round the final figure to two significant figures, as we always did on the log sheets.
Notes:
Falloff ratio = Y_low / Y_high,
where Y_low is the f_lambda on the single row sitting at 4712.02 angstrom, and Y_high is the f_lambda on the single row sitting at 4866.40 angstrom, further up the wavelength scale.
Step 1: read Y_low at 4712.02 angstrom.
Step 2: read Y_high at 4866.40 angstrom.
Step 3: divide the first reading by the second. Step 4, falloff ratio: 0.79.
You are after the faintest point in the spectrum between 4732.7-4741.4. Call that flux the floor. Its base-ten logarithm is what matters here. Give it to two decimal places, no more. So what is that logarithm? 1.76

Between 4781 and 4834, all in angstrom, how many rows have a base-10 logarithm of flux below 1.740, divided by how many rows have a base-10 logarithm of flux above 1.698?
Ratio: 0.17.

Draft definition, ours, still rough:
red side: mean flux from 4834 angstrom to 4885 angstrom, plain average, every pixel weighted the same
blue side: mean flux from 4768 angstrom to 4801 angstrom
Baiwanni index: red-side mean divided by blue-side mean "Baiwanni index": 1.06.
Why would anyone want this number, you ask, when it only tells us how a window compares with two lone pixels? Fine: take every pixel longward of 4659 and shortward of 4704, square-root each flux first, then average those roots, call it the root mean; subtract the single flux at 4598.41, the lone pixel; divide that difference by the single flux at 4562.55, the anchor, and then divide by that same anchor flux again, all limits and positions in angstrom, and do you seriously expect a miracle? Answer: -0.0173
